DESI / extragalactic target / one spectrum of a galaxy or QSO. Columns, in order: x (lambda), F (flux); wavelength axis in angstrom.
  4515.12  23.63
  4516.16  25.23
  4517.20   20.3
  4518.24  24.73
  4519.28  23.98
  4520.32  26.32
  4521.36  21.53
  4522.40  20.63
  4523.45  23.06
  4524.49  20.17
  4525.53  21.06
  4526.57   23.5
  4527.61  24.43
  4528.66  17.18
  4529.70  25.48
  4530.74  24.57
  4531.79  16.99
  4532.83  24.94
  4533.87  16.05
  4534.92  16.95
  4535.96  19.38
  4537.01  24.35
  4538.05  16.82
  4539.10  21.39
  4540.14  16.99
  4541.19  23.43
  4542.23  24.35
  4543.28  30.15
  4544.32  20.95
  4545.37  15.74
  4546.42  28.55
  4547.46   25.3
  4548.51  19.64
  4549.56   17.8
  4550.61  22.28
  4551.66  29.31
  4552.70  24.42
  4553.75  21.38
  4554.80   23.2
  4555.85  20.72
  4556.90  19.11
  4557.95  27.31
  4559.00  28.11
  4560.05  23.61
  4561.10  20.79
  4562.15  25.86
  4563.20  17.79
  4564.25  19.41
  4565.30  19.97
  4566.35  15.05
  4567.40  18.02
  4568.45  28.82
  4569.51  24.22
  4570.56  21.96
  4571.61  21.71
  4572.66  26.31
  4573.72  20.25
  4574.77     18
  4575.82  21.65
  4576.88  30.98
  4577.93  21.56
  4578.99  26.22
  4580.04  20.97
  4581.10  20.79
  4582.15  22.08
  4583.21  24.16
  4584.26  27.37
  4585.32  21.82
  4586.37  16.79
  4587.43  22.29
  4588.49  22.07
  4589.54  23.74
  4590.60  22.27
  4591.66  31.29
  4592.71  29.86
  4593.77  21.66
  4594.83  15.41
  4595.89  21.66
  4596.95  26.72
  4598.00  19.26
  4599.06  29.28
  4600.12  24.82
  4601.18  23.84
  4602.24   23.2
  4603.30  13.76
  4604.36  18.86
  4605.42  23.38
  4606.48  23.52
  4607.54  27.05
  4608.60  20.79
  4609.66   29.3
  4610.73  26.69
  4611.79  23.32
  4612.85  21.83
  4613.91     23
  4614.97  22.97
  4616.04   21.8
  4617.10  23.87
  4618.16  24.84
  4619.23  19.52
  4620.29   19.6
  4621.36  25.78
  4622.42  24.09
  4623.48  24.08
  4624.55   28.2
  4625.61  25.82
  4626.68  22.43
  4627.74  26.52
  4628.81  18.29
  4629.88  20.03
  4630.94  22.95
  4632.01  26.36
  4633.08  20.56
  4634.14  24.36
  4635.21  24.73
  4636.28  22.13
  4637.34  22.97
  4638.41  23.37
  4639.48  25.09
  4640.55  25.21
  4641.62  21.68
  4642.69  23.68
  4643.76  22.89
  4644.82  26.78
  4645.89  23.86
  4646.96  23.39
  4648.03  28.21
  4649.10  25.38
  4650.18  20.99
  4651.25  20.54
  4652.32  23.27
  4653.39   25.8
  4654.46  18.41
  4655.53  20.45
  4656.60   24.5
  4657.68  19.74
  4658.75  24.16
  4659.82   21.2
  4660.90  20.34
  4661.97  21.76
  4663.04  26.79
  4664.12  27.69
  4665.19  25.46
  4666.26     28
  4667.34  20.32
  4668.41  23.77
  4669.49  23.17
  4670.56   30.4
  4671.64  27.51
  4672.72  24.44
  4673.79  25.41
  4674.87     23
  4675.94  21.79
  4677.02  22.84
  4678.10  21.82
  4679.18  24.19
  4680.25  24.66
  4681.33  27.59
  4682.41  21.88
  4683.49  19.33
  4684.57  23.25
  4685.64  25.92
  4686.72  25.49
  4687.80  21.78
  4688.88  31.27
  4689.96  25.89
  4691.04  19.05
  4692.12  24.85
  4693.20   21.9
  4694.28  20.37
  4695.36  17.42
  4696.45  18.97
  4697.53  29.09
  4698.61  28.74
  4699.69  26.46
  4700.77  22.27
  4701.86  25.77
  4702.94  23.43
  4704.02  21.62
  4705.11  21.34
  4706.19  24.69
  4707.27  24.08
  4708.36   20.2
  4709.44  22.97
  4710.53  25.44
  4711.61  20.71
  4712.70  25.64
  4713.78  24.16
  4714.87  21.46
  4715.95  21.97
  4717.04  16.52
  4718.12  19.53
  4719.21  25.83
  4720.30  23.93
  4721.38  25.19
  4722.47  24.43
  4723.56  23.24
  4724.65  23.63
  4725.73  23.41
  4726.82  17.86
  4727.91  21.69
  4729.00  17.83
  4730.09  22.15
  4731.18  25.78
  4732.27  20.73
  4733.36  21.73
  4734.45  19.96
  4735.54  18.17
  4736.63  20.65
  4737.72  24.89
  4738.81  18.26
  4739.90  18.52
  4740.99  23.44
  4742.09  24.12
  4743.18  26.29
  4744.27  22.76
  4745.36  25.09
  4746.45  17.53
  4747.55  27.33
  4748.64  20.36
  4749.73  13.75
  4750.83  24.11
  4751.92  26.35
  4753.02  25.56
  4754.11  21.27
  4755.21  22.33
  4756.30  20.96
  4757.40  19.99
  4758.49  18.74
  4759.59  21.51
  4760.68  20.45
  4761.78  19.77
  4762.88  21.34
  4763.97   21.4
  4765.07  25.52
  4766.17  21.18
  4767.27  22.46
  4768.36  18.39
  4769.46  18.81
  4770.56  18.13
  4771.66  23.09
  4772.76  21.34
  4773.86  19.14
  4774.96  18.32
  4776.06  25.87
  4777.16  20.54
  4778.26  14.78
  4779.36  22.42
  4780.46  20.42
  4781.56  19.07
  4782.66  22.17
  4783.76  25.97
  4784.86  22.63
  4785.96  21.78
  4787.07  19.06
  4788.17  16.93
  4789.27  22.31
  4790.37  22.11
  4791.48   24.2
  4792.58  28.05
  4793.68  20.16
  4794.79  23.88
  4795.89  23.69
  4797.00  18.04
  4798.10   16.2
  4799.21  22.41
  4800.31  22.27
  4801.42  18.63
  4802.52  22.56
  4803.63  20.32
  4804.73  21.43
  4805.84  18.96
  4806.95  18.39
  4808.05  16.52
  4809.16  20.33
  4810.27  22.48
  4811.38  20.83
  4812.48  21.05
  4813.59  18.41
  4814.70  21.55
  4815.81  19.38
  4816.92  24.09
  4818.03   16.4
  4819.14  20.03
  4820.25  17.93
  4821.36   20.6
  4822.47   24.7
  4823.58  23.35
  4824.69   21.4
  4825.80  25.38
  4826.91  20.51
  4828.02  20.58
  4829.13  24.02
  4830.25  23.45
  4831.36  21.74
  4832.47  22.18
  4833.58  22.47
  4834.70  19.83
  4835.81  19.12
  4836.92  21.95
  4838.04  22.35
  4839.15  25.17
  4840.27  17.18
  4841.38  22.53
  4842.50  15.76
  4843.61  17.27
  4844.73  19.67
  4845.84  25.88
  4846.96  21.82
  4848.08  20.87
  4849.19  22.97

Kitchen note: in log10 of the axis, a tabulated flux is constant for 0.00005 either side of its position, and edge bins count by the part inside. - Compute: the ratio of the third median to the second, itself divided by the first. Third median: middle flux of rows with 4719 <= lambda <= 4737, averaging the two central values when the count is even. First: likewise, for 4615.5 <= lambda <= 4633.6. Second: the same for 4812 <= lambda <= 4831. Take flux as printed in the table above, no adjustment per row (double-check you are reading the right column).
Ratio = 0.044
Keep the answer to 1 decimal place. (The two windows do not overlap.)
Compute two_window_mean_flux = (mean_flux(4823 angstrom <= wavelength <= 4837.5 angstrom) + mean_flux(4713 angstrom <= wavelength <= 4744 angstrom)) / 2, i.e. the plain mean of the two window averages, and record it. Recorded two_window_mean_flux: 22.0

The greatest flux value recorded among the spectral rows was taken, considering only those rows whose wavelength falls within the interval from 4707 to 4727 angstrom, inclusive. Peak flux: 25.83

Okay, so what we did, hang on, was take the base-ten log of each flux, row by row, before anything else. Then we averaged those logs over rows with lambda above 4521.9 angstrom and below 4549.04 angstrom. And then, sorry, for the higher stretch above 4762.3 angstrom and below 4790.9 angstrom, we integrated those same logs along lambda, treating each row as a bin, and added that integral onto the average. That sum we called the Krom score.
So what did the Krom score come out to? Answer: 39.0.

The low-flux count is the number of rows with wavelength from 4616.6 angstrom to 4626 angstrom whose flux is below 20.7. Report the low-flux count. 2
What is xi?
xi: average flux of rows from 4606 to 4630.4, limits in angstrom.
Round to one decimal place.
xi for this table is 23.6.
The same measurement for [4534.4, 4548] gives 21.9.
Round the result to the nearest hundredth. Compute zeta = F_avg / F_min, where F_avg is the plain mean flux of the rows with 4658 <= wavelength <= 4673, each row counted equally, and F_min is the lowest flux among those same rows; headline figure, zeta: 1.21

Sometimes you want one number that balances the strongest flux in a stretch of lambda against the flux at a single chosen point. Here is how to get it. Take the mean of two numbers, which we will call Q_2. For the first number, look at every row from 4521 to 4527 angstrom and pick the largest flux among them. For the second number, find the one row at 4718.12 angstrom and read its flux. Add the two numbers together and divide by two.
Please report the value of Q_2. 21.5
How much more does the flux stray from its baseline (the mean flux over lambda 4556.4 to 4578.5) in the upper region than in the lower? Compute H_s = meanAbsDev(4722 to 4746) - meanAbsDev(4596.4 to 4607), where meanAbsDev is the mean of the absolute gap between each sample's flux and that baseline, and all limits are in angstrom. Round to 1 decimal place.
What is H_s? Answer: -1.1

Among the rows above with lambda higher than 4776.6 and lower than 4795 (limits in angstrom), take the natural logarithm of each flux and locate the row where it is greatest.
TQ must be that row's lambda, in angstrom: 4792.58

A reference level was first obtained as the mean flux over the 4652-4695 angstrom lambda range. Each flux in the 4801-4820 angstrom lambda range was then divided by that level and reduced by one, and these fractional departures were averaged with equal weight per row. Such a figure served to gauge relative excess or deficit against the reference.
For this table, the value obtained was -0.15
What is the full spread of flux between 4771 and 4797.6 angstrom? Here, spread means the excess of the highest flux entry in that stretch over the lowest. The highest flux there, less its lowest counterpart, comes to 13.3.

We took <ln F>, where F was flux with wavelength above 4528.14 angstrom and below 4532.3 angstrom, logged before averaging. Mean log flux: 3.03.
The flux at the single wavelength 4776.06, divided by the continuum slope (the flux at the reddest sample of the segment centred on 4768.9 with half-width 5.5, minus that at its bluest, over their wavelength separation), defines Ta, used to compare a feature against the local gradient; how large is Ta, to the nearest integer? -113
